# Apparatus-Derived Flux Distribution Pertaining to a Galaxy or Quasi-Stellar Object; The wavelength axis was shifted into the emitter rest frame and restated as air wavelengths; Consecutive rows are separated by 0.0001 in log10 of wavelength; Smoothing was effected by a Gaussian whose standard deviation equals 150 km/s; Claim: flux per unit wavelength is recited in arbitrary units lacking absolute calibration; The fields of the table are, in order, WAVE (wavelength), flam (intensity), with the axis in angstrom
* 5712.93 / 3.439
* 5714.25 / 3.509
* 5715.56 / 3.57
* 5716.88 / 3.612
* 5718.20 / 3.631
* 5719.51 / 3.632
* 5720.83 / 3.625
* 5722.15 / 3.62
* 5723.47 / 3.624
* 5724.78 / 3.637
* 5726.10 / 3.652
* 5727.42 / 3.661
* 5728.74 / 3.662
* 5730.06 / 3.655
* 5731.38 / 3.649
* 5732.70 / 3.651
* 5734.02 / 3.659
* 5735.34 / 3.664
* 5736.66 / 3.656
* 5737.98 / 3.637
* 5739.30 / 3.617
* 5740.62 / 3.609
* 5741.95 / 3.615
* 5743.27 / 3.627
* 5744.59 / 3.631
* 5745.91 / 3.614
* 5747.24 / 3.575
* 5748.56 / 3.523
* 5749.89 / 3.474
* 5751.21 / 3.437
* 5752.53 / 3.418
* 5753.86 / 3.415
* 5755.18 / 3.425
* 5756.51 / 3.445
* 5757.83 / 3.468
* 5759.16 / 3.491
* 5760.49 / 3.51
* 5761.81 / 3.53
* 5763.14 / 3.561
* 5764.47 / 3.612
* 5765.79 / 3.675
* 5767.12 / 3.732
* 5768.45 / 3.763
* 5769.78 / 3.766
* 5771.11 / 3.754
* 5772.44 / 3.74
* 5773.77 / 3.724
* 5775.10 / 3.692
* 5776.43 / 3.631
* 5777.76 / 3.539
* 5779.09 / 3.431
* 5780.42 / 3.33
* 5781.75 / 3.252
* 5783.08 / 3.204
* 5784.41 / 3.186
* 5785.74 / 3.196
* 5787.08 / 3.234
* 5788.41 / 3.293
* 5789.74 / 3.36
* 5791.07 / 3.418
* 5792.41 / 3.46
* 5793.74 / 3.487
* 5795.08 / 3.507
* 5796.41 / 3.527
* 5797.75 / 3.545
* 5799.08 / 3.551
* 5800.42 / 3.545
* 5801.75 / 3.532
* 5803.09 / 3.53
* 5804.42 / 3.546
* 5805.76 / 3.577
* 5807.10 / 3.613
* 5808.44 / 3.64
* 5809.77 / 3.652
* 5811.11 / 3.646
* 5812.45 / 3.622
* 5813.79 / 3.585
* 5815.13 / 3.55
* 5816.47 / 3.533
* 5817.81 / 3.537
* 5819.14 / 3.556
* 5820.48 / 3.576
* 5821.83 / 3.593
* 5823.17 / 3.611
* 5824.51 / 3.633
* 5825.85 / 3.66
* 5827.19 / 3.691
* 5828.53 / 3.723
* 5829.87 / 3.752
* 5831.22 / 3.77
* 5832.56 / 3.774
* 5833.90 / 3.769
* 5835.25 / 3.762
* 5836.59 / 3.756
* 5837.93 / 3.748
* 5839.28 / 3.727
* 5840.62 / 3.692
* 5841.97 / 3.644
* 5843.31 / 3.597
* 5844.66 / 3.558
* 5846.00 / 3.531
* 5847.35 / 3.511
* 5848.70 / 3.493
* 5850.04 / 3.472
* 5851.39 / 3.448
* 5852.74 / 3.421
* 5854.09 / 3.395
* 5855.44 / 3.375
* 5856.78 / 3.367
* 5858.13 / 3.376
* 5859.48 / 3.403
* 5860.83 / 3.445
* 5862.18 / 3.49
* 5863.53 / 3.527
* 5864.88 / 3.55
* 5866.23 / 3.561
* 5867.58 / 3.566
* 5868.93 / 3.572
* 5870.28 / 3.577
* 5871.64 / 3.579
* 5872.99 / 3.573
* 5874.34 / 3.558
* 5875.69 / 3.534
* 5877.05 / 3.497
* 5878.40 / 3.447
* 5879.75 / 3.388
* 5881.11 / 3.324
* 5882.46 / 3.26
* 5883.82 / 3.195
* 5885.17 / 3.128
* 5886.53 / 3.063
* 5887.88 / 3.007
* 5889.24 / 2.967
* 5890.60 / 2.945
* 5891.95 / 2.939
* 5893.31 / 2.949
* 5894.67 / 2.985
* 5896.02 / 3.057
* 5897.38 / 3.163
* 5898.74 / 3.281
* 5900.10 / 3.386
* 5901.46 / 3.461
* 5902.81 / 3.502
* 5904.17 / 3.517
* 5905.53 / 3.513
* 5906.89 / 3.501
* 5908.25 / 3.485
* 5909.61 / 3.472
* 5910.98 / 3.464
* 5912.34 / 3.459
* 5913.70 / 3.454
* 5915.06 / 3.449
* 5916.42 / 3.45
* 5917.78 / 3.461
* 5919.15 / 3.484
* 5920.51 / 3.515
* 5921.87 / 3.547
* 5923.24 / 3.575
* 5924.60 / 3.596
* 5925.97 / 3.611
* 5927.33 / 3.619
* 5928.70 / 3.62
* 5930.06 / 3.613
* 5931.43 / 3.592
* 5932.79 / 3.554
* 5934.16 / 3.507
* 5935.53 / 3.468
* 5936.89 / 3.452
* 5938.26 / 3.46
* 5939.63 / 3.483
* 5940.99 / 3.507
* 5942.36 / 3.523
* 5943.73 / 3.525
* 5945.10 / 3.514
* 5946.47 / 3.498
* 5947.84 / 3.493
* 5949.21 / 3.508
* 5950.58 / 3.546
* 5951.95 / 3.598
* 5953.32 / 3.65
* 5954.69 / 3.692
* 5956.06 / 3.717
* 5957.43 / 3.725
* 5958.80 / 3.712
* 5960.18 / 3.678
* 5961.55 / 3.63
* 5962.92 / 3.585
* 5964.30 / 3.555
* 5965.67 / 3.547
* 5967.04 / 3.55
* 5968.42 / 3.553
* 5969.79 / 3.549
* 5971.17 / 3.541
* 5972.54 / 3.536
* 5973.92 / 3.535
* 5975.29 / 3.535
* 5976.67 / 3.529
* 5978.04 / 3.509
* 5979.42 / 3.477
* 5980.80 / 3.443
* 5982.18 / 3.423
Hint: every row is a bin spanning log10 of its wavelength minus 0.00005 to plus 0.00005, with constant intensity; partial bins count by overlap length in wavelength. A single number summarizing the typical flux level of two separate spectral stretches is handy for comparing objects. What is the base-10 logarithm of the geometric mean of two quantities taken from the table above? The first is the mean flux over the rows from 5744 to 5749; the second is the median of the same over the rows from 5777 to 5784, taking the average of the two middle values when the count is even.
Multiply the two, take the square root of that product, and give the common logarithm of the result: 0.539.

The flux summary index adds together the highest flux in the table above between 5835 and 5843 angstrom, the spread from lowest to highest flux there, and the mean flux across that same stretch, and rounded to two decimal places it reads 7.60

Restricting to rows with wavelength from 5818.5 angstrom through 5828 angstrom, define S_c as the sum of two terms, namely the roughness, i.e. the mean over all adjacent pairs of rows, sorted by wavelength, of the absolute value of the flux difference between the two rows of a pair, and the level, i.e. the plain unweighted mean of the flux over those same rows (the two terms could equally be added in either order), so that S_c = 3.64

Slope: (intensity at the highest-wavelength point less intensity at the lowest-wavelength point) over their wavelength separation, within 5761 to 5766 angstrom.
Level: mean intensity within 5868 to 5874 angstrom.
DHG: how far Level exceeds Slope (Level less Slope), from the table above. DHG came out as 3.54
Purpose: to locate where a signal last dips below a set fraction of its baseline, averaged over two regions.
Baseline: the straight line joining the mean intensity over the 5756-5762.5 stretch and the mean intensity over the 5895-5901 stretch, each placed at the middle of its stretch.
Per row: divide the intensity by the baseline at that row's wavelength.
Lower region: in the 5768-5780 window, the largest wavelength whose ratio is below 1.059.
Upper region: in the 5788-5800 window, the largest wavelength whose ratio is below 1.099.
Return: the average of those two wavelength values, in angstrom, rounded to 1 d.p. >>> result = 5789.1 angstrom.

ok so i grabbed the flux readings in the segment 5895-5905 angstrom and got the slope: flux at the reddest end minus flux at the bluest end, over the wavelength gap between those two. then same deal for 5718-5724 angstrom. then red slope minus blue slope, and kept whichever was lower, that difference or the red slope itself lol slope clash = 0.06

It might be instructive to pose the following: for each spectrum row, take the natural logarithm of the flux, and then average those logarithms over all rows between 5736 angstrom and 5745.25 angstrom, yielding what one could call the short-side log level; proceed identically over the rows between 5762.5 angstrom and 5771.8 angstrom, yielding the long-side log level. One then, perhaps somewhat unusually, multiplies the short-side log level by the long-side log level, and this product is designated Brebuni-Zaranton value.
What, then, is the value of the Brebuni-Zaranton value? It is 1.68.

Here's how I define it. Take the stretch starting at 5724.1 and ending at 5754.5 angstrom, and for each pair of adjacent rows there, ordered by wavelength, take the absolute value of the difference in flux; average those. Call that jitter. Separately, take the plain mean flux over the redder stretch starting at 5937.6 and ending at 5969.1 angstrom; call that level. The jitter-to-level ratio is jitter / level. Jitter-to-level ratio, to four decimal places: 0.0044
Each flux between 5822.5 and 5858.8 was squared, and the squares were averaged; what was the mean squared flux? 13.0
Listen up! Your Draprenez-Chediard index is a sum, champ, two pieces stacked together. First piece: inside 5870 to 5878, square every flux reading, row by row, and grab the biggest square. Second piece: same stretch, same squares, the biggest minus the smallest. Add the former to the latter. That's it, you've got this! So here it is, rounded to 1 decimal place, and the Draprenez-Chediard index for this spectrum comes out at 13.4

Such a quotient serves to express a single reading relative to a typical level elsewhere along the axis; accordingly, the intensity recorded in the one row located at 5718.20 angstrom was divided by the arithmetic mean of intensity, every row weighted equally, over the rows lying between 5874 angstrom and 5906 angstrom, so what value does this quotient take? 1.12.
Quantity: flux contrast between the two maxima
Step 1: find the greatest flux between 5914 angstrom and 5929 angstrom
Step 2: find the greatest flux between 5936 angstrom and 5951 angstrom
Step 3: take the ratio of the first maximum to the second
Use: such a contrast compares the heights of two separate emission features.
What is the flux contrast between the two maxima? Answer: 1.02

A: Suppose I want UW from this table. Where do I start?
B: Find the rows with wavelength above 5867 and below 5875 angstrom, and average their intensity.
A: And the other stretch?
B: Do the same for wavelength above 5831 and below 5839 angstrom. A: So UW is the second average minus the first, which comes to 0.19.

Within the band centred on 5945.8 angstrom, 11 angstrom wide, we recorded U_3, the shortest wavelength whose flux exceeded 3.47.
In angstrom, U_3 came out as 5940.99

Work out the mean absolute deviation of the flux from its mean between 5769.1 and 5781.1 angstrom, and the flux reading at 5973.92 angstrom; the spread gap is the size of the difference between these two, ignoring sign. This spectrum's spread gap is 3.41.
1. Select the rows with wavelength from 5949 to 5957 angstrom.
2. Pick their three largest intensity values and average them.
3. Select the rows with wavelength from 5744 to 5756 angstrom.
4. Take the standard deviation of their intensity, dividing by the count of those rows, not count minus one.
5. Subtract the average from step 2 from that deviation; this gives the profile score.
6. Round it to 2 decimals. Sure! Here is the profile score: -3.60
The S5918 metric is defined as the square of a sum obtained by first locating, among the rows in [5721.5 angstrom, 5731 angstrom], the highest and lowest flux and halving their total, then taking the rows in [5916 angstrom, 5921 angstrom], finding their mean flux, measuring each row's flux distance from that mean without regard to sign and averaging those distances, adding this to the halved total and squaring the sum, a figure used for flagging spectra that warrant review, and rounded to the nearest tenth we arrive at 13.4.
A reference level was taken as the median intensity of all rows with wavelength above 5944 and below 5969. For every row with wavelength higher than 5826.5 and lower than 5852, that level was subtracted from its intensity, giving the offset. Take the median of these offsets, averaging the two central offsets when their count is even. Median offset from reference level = 0.12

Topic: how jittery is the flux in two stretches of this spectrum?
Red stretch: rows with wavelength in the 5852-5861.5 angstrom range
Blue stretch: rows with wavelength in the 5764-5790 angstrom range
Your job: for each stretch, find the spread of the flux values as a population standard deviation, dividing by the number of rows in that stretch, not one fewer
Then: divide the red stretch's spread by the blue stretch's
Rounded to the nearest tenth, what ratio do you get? 0.1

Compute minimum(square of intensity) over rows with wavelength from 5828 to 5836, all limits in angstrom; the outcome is 13.9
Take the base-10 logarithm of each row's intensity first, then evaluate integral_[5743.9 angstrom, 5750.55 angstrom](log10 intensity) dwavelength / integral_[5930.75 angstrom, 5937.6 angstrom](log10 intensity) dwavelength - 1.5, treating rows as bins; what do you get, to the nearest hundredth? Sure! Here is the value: -0.52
